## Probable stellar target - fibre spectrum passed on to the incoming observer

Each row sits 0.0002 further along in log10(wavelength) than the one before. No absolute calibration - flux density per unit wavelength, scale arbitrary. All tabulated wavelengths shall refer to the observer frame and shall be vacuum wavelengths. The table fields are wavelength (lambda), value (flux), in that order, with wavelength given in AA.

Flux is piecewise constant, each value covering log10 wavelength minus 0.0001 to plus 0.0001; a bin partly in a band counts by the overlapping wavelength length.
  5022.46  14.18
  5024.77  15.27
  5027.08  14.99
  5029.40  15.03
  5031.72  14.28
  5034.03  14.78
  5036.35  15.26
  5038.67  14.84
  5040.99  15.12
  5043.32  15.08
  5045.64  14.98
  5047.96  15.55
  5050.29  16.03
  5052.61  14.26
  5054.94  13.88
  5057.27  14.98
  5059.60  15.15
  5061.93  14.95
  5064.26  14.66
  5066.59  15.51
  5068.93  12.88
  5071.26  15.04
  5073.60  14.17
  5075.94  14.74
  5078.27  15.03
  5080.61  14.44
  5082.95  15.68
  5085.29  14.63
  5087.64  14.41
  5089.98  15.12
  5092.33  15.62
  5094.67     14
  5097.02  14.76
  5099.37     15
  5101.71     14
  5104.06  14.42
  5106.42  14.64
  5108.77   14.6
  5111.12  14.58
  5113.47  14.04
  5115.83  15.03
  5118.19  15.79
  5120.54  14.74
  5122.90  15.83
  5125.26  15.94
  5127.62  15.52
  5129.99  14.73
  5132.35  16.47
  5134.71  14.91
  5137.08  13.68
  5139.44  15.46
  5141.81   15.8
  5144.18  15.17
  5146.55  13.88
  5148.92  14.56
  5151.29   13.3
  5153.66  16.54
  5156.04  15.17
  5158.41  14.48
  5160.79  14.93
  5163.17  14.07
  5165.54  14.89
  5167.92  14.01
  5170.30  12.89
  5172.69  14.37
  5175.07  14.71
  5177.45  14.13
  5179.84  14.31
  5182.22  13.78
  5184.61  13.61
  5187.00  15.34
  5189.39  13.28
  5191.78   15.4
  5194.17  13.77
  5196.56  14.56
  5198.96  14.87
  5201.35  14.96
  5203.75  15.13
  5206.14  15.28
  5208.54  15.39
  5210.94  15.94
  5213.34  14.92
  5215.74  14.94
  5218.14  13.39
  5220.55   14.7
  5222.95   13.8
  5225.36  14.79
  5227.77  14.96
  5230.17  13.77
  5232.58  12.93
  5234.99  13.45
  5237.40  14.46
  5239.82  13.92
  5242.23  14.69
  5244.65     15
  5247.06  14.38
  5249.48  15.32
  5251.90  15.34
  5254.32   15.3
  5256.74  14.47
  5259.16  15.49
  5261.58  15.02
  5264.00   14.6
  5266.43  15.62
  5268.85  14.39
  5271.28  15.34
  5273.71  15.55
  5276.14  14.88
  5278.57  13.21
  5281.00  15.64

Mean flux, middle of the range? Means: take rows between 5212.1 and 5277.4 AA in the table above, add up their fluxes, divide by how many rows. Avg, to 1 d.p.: 14.6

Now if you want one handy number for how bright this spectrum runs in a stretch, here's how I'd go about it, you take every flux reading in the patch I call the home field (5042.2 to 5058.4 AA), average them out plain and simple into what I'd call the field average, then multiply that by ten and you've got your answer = 150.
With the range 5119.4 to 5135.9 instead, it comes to 154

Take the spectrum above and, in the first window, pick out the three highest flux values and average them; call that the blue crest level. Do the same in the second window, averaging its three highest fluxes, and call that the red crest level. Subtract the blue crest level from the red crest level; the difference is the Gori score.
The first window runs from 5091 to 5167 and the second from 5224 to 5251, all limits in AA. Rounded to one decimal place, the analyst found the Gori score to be -1.2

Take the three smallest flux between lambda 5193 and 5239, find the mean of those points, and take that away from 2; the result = -11.3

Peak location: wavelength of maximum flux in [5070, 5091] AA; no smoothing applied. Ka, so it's 5082.95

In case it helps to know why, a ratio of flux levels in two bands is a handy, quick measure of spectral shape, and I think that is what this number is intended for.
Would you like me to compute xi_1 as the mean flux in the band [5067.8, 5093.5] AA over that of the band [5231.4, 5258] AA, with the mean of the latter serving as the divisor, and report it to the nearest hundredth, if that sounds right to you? 1.02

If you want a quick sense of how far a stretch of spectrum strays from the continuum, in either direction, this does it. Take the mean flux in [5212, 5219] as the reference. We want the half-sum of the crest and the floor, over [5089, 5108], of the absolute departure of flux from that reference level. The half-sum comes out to 0.60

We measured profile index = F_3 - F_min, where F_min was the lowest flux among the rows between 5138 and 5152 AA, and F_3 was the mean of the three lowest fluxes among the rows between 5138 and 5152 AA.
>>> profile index 0.6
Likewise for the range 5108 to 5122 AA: 0.4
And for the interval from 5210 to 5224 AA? 0.6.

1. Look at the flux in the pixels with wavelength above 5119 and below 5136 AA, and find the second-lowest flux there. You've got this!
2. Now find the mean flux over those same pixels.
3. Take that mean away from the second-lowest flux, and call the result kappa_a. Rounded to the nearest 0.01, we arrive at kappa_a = -0.71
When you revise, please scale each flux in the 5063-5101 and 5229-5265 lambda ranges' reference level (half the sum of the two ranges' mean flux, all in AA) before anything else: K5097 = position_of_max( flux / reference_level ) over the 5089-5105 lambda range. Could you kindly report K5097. 5092.33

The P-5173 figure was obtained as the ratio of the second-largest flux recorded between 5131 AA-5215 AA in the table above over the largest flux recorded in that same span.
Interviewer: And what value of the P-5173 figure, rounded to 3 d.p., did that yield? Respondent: 0.996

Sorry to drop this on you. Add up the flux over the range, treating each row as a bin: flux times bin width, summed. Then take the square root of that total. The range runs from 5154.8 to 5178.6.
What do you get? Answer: 18.5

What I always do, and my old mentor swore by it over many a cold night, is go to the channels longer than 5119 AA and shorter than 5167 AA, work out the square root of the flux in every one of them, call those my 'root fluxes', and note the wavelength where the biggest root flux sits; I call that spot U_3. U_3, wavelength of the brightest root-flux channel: 5153.66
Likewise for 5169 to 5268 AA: 5210.94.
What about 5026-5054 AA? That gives 5050.29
